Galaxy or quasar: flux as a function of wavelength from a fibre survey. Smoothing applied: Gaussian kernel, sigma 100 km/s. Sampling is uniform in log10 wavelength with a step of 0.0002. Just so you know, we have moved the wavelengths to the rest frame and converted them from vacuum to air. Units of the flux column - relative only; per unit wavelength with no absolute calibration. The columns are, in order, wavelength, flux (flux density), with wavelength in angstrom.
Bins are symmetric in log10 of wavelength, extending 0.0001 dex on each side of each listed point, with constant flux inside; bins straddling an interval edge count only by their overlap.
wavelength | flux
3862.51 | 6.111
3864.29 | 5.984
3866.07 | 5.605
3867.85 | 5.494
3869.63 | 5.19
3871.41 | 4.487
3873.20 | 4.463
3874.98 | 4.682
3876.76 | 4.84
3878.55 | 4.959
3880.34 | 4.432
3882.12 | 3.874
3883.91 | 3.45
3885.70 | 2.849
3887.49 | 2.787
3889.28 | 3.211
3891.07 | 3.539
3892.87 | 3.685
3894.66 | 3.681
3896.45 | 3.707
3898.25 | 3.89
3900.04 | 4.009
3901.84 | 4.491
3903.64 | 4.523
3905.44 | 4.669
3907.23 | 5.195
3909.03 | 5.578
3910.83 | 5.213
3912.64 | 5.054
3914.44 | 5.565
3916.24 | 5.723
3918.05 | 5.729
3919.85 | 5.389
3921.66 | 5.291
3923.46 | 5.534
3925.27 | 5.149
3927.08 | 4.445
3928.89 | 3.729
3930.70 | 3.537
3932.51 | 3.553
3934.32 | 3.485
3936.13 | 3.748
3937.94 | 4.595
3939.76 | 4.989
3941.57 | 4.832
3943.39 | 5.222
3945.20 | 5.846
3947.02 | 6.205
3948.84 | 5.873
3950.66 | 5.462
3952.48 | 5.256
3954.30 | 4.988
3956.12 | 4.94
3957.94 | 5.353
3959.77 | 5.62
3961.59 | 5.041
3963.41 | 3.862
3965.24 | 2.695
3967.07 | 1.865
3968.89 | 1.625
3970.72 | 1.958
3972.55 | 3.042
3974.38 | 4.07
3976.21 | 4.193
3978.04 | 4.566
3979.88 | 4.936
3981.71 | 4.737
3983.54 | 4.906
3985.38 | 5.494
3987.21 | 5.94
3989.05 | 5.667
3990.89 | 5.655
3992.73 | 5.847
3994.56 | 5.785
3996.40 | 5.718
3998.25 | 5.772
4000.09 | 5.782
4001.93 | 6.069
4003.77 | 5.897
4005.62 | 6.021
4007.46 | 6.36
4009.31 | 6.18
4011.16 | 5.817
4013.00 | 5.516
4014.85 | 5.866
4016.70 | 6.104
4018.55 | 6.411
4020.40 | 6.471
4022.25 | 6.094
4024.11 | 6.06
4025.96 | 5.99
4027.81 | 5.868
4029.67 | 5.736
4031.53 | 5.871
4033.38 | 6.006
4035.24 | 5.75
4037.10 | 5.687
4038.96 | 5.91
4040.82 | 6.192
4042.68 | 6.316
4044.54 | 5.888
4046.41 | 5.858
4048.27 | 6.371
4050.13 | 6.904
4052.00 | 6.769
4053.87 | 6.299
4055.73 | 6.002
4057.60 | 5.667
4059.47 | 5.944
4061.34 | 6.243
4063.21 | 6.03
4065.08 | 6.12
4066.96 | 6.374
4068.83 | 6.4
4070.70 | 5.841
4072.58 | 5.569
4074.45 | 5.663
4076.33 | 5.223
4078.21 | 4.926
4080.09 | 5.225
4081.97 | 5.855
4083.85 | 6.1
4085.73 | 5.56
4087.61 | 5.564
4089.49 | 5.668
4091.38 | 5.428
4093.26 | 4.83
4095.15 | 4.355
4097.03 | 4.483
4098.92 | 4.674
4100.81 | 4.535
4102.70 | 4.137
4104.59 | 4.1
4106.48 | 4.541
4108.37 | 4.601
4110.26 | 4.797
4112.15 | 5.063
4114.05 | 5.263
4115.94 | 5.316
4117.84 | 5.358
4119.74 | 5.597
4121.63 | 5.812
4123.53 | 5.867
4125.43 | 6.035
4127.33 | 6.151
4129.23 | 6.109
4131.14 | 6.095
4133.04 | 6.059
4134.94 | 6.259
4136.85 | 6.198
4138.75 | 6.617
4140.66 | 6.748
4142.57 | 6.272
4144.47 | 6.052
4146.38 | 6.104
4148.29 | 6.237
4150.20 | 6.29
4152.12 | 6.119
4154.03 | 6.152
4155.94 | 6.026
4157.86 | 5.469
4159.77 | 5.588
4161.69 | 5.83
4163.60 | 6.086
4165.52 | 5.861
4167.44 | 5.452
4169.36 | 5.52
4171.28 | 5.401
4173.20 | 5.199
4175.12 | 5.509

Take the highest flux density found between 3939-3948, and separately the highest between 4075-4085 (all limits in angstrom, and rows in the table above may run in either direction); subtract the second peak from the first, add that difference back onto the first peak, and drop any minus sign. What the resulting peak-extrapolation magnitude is 6.3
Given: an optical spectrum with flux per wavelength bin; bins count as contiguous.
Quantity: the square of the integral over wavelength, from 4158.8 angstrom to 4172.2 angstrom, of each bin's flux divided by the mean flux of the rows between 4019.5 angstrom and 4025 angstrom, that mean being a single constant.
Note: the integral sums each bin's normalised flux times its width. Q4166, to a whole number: 151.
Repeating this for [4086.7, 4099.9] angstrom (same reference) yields 113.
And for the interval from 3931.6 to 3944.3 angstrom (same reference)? 79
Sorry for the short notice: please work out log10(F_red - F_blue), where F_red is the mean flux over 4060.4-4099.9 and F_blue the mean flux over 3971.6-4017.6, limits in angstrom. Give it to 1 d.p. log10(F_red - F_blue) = -1.0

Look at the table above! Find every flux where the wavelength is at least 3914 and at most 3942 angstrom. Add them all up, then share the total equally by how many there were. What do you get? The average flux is 4.7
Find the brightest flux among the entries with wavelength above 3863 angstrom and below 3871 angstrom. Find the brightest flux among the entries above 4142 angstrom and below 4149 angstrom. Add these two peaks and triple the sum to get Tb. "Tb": 36.8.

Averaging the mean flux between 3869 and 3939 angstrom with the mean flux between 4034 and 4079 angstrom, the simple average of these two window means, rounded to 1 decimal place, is 5.2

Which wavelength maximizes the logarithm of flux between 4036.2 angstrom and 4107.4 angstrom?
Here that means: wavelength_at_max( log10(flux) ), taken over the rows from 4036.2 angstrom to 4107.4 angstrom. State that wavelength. 4050.13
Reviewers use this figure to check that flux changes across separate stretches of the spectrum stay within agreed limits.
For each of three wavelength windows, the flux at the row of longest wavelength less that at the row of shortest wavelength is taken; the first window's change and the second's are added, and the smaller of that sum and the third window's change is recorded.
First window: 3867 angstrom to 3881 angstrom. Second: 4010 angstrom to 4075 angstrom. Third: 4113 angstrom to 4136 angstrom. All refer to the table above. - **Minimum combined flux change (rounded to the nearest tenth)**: -1.2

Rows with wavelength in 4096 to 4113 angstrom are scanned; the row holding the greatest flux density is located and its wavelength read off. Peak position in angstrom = 4112.15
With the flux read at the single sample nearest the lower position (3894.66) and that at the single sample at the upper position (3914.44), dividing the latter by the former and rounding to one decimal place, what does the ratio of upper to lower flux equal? 1.5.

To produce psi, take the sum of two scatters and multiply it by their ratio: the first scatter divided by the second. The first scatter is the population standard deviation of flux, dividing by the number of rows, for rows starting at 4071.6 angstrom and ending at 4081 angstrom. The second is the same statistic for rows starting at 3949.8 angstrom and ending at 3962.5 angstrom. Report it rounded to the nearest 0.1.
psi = 0.6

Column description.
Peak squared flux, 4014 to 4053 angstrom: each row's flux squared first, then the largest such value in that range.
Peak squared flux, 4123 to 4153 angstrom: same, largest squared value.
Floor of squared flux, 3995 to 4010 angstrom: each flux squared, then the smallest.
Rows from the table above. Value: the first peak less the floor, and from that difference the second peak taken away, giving -31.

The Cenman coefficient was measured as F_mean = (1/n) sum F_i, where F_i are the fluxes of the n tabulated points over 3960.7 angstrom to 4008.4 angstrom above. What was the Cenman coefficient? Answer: 4.8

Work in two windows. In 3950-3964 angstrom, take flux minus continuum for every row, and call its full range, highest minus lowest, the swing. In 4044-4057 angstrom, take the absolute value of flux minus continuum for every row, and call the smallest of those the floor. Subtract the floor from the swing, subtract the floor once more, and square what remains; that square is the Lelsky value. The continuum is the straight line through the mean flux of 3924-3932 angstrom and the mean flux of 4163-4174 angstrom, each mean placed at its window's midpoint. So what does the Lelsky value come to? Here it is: 0.02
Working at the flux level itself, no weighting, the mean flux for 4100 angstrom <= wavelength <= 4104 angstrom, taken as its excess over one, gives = 3.3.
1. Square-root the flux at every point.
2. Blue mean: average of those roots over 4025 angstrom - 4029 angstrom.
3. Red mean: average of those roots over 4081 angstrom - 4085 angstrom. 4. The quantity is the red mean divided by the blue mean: 1.00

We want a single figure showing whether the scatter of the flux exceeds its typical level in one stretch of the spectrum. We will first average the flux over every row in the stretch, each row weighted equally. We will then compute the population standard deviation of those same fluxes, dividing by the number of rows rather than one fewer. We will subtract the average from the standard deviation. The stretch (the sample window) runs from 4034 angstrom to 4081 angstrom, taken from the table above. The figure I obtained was -5.5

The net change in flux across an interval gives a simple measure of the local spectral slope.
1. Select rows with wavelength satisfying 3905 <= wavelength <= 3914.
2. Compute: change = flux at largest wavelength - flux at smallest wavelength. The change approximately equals 0.4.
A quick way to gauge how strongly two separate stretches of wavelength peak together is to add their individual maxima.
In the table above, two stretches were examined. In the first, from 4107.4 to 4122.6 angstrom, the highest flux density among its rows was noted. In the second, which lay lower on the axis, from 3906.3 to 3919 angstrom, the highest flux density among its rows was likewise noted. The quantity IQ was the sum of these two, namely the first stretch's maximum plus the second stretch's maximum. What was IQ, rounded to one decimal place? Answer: 11.5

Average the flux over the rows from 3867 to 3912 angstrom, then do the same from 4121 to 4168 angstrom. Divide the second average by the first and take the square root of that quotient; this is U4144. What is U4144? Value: 1.19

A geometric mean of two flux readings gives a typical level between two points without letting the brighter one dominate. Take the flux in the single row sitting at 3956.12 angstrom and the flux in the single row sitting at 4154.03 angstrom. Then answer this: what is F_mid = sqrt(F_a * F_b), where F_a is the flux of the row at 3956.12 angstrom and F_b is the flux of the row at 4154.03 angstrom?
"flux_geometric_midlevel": 5.51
